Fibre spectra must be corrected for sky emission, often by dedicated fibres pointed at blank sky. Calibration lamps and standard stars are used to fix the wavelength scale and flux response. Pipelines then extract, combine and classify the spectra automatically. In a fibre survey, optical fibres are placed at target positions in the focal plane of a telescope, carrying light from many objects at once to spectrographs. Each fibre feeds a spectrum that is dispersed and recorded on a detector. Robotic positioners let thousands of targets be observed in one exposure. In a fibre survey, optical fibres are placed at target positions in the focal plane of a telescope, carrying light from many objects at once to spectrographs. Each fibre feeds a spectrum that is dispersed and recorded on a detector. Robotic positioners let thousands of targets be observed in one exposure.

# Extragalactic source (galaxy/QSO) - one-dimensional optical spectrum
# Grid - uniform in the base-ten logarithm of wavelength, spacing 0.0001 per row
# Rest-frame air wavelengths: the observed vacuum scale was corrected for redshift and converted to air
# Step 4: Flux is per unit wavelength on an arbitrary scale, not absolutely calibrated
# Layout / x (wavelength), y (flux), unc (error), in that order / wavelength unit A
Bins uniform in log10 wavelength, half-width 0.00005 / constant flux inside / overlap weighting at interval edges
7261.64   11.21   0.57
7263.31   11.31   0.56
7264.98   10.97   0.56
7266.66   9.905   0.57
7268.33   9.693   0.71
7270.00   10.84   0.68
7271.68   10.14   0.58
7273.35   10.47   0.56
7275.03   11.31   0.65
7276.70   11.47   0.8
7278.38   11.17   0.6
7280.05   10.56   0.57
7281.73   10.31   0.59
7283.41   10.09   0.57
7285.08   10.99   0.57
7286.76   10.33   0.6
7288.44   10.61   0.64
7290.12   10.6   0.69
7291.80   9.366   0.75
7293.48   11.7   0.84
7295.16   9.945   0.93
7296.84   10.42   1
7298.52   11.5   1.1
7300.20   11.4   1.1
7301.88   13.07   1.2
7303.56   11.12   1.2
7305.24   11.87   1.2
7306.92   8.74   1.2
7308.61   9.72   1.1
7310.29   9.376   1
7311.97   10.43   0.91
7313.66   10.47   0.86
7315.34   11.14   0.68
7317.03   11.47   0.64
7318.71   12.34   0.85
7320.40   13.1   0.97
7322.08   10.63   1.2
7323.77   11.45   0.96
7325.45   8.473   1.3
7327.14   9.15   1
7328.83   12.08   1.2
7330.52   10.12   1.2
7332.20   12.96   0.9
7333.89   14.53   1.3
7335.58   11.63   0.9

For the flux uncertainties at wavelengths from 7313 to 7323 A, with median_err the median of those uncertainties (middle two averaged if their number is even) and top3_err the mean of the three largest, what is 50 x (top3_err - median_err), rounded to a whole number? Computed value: 8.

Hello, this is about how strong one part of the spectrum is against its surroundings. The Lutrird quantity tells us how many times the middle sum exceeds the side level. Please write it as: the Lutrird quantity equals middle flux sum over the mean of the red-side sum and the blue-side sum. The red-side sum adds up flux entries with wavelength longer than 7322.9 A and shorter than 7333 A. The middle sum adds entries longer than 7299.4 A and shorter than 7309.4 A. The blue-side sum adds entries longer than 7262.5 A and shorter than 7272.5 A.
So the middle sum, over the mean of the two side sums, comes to 1.04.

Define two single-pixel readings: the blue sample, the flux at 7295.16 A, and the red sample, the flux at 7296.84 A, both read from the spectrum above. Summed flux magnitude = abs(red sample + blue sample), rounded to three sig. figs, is 20.4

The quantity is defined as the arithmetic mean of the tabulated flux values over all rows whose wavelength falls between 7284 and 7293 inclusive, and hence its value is 10.4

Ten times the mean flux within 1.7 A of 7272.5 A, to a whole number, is 103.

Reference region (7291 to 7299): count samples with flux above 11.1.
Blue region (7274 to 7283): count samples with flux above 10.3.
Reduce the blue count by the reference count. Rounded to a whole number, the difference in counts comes 3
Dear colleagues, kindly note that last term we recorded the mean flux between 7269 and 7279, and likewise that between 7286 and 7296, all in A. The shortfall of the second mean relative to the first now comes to 0.5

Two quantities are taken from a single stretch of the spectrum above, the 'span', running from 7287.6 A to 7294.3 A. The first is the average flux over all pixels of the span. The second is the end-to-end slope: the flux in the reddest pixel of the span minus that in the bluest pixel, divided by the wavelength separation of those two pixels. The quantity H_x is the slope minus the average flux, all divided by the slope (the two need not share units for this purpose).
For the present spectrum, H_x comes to -48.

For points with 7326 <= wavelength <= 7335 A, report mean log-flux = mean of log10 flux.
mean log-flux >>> 1.06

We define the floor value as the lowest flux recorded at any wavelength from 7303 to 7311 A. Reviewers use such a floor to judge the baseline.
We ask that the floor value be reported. 8.74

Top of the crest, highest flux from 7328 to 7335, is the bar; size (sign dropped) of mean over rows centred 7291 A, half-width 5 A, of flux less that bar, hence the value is 4.1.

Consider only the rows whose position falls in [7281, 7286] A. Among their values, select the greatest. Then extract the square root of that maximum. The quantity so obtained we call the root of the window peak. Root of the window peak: 3.32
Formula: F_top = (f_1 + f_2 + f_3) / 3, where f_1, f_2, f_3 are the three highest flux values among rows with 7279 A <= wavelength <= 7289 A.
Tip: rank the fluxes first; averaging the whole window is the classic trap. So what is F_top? 10.7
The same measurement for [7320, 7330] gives 12.2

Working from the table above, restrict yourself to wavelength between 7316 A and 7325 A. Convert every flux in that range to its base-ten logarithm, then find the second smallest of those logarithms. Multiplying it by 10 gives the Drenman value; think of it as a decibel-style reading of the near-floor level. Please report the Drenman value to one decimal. 10.6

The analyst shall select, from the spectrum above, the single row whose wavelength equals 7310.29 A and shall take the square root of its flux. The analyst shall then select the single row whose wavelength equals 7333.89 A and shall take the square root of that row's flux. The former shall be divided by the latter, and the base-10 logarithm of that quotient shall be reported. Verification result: -0.095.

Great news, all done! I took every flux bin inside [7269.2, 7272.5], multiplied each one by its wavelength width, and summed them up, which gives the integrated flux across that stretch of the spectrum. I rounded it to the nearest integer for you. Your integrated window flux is 35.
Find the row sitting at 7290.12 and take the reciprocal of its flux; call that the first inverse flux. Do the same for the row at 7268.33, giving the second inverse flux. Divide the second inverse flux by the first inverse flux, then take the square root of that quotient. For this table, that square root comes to 1.05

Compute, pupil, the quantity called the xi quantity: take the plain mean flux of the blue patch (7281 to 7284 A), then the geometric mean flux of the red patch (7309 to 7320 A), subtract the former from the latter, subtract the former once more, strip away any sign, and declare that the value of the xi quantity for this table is 9.6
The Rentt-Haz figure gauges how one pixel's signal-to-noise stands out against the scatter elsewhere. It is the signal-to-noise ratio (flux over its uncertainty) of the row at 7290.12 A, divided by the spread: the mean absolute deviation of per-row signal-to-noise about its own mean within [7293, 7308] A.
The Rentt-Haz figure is 15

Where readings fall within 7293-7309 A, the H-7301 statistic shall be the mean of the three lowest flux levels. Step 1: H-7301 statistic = 9.47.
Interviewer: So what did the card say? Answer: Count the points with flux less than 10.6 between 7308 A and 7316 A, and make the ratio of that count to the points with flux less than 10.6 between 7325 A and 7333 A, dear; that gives 1.3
